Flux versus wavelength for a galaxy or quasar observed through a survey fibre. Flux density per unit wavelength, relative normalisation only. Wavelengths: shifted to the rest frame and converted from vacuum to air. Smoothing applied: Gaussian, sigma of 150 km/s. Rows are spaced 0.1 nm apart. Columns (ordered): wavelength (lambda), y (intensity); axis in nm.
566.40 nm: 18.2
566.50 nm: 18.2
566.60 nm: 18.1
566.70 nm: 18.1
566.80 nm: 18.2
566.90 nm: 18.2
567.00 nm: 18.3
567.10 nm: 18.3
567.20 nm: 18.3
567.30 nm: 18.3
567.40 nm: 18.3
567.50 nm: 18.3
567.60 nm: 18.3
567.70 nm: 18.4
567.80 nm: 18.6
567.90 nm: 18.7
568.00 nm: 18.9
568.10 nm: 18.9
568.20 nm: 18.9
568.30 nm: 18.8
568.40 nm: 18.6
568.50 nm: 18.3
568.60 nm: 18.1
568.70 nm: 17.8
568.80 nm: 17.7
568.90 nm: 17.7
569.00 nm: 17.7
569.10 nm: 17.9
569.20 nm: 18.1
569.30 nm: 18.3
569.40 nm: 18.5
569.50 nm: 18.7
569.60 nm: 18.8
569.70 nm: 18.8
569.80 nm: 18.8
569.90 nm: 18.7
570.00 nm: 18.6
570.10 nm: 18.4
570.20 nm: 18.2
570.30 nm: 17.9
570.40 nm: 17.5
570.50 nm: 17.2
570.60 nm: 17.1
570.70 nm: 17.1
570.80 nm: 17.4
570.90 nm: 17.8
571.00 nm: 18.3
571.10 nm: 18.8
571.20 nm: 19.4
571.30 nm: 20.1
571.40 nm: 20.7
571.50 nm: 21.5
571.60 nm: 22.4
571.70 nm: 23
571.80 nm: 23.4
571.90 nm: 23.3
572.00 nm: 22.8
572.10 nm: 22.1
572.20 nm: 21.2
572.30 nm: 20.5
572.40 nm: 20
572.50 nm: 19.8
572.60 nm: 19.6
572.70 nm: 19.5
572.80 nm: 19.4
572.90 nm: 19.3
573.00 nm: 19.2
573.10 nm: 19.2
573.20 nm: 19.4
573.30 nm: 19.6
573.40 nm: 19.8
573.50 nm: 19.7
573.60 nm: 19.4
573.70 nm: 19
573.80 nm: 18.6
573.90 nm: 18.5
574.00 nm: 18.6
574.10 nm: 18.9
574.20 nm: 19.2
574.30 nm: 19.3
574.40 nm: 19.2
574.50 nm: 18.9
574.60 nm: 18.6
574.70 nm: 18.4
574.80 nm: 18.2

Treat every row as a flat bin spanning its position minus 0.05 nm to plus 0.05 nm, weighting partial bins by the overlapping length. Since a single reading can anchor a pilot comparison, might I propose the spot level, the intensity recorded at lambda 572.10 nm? 22.1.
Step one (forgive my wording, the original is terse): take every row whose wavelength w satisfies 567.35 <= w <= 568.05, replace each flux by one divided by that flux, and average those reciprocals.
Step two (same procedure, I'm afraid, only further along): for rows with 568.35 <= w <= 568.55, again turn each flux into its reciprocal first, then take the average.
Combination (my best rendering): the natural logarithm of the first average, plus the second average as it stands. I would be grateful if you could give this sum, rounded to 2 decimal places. -2.86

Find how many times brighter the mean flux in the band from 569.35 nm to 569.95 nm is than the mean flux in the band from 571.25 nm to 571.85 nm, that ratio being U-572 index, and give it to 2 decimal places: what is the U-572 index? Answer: 0.86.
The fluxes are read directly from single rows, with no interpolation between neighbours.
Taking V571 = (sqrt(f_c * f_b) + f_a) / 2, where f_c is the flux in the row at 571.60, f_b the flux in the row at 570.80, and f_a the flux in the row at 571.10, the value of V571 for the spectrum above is 19.3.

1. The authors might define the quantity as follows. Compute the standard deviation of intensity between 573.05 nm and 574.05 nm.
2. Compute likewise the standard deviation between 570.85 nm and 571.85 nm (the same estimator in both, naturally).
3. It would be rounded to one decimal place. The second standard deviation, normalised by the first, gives 4.1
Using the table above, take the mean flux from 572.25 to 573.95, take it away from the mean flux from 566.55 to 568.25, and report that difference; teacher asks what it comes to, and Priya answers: -1.0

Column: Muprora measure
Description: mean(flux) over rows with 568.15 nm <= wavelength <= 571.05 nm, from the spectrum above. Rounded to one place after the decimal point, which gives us 18.1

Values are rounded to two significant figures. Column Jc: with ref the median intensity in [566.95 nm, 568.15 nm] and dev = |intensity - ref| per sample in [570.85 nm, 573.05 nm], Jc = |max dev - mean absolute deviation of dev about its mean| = 3.7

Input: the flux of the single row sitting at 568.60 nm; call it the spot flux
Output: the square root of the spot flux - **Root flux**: 4.25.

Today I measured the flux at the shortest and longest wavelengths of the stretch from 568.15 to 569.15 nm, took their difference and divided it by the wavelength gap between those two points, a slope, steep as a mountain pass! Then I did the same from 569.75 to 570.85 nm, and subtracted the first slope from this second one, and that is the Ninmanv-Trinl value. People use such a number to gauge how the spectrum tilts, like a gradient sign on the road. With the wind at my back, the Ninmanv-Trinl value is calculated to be -0.3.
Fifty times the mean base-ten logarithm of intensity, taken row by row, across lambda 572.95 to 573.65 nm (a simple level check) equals 64.5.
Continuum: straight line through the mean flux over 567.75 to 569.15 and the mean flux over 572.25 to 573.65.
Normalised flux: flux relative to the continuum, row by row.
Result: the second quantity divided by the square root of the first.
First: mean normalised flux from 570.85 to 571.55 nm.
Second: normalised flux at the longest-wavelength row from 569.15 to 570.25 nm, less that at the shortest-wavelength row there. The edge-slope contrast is -0.01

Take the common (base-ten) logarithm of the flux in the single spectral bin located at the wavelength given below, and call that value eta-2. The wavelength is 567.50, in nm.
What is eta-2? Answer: 1.262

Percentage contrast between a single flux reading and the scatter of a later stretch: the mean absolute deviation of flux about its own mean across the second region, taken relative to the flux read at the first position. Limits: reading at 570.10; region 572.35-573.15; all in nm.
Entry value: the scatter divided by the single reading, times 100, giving 1.22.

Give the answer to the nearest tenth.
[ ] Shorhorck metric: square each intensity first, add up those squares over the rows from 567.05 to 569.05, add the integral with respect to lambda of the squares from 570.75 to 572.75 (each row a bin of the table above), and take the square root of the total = 87.1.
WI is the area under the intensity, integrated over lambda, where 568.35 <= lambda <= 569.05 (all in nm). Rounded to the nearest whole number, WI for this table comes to 13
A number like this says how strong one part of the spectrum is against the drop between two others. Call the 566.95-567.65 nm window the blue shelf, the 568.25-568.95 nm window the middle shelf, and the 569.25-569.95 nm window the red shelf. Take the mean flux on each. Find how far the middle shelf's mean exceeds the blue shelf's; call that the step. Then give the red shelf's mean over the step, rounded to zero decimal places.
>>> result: -119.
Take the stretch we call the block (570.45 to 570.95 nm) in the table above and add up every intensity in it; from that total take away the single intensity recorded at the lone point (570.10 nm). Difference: 68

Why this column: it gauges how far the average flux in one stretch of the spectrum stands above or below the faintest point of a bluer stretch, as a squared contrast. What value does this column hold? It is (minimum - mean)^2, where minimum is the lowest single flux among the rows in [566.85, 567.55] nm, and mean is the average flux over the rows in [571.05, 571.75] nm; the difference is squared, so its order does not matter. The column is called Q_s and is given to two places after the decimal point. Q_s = 6.98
